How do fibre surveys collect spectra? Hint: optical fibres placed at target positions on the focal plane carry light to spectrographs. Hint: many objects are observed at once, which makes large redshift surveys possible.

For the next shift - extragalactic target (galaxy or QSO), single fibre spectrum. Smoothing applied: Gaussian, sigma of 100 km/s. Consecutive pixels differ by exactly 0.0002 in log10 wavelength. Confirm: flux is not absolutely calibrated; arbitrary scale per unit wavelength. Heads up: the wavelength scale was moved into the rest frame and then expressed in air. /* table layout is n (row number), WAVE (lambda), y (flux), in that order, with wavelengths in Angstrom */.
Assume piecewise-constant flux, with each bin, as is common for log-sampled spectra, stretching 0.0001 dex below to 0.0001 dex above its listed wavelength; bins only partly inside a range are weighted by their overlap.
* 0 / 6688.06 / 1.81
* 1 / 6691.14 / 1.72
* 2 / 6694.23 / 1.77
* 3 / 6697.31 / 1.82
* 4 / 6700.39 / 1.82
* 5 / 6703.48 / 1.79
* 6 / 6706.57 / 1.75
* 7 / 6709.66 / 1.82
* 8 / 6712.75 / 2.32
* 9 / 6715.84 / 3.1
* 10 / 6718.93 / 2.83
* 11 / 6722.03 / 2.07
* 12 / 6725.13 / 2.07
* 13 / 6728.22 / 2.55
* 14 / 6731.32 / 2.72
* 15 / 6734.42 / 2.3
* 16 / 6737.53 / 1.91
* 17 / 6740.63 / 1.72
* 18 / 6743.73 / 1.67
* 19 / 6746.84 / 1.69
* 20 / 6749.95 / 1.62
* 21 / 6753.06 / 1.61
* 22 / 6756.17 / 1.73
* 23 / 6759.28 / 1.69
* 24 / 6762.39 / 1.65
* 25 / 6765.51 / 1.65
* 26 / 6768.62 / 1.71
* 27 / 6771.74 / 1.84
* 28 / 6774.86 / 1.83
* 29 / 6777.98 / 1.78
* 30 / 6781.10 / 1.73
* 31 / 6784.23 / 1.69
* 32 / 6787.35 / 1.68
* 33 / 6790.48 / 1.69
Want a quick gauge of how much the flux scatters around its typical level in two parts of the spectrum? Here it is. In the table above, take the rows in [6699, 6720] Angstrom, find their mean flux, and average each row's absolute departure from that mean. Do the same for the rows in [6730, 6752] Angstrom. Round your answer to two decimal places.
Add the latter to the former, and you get 0.79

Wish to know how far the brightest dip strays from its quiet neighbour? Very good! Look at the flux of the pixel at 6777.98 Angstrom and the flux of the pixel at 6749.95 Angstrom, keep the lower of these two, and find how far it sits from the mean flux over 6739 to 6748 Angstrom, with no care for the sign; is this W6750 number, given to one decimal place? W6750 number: 0.1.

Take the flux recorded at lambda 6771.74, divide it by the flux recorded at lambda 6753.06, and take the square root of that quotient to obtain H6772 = 1.07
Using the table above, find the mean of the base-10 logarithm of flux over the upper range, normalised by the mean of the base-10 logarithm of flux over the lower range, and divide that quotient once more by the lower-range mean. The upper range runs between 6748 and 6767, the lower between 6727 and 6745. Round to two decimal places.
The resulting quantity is 2.10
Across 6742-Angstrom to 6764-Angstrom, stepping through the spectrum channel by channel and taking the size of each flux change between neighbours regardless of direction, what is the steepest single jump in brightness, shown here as 0.12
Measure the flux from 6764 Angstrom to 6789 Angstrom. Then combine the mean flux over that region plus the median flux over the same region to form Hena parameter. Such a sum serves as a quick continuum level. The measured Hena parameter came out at 3.5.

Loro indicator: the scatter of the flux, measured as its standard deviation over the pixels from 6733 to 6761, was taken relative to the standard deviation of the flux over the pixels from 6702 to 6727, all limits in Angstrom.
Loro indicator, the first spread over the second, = 0.43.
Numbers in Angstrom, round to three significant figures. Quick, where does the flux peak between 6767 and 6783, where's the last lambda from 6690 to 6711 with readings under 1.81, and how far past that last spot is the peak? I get 65.2 Angstrom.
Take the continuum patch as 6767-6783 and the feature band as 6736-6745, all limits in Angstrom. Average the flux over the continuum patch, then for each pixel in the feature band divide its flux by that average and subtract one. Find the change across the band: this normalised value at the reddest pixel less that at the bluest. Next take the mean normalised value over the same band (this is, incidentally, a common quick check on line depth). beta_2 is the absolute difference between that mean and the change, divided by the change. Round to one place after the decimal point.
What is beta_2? -1.0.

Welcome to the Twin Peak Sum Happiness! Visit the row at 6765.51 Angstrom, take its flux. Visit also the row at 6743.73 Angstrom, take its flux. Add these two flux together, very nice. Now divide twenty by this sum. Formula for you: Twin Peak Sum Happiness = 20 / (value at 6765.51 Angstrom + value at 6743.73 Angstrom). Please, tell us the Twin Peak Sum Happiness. 6.0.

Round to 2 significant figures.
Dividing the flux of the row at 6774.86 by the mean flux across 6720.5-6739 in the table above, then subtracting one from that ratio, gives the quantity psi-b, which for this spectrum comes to -0.19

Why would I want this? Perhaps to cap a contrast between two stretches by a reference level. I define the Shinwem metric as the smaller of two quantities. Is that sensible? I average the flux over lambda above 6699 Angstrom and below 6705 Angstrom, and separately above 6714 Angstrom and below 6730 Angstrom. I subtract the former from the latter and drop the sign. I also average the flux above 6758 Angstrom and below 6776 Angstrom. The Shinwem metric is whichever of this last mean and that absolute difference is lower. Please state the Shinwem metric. 0.72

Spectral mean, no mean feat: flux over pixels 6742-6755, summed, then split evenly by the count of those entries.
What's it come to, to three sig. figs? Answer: 1.65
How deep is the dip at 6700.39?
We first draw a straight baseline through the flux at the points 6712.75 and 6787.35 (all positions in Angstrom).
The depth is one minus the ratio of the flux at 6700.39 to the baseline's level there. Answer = 0.25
